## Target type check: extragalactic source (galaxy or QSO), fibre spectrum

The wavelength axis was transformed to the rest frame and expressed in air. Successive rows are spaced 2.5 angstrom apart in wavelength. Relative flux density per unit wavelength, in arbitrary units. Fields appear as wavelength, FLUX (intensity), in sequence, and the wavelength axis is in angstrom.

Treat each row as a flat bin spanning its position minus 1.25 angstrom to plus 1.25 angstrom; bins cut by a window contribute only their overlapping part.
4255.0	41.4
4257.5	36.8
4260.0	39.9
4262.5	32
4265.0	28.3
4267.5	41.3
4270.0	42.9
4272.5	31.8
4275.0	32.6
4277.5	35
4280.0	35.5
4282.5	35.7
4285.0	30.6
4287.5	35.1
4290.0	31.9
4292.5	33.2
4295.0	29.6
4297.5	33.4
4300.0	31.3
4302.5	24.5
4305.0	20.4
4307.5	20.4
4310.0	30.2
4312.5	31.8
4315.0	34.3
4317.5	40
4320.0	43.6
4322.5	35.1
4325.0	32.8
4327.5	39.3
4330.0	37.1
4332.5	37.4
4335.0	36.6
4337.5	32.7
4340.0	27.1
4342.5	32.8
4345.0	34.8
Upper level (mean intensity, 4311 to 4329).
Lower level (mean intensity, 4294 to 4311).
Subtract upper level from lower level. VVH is -10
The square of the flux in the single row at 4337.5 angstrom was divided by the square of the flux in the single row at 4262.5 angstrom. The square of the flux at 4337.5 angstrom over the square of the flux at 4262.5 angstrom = 1.0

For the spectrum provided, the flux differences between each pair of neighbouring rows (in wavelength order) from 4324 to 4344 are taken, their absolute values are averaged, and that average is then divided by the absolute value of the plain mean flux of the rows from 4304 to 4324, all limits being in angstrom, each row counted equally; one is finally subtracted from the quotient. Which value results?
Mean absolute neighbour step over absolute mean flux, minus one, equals -0.89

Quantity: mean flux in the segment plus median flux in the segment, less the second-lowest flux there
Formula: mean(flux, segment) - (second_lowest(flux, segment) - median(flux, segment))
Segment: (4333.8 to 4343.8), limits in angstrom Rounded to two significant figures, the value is 32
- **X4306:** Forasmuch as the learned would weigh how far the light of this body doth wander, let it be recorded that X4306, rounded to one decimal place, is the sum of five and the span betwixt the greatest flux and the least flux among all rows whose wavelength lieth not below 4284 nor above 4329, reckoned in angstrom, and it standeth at 28.2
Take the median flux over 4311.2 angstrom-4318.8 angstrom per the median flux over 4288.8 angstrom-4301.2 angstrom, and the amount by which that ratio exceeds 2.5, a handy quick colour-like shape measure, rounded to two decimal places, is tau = -1.42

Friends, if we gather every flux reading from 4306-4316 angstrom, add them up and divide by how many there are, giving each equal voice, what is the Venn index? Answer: 29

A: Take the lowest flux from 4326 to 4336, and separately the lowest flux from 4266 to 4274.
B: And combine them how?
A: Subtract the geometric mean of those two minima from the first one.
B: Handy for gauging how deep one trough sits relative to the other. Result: 2.5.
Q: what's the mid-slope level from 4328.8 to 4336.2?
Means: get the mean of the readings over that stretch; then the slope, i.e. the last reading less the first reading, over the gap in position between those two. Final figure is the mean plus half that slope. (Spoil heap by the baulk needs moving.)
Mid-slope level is 37.0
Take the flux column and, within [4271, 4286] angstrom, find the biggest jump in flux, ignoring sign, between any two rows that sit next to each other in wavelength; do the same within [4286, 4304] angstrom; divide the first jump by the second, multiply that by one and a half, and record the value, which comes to 1.1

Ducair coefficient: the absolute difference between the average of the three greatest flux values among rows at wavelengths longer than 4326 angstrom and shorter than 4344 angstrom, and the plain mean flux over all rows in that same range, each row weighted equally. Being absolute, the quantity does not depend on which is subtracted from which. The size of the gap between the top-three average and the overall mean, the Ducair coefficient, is 3.2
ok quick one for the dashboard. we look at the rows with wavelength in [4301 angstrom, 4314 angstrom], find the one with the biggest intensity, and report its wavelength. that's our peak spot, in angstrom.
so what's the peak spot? 4312.5 angstrom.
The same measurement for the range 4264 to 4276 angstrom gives 4270.0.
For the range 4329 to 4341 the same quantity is 4332.5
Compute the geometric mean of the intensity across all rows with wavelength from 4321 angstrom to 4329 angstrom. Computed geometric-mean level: 36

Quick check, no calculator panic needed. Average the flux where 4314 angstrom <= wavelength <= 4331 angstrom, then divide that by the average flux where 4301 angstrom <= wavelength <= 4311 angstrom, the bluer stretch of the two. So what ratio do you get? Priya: 1.6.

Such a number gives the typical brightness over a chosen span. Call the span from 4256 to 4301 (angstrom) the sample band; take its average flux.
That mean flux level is 34.3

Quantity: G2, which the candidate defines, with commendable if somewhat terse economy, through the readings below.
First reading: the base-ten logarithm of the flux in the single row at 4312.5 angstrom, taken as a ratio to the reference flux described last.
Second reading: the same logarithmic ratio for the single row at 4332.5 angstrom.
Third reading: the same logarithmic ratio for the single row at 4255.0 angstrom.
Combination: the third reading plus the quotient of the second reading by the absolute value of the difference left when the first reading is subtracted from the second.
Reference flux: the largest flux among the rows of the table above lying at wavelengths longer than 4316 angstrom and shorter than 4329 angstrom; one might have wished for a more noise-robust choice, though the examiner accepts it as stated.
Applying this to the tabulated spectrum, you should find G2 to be -1.0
